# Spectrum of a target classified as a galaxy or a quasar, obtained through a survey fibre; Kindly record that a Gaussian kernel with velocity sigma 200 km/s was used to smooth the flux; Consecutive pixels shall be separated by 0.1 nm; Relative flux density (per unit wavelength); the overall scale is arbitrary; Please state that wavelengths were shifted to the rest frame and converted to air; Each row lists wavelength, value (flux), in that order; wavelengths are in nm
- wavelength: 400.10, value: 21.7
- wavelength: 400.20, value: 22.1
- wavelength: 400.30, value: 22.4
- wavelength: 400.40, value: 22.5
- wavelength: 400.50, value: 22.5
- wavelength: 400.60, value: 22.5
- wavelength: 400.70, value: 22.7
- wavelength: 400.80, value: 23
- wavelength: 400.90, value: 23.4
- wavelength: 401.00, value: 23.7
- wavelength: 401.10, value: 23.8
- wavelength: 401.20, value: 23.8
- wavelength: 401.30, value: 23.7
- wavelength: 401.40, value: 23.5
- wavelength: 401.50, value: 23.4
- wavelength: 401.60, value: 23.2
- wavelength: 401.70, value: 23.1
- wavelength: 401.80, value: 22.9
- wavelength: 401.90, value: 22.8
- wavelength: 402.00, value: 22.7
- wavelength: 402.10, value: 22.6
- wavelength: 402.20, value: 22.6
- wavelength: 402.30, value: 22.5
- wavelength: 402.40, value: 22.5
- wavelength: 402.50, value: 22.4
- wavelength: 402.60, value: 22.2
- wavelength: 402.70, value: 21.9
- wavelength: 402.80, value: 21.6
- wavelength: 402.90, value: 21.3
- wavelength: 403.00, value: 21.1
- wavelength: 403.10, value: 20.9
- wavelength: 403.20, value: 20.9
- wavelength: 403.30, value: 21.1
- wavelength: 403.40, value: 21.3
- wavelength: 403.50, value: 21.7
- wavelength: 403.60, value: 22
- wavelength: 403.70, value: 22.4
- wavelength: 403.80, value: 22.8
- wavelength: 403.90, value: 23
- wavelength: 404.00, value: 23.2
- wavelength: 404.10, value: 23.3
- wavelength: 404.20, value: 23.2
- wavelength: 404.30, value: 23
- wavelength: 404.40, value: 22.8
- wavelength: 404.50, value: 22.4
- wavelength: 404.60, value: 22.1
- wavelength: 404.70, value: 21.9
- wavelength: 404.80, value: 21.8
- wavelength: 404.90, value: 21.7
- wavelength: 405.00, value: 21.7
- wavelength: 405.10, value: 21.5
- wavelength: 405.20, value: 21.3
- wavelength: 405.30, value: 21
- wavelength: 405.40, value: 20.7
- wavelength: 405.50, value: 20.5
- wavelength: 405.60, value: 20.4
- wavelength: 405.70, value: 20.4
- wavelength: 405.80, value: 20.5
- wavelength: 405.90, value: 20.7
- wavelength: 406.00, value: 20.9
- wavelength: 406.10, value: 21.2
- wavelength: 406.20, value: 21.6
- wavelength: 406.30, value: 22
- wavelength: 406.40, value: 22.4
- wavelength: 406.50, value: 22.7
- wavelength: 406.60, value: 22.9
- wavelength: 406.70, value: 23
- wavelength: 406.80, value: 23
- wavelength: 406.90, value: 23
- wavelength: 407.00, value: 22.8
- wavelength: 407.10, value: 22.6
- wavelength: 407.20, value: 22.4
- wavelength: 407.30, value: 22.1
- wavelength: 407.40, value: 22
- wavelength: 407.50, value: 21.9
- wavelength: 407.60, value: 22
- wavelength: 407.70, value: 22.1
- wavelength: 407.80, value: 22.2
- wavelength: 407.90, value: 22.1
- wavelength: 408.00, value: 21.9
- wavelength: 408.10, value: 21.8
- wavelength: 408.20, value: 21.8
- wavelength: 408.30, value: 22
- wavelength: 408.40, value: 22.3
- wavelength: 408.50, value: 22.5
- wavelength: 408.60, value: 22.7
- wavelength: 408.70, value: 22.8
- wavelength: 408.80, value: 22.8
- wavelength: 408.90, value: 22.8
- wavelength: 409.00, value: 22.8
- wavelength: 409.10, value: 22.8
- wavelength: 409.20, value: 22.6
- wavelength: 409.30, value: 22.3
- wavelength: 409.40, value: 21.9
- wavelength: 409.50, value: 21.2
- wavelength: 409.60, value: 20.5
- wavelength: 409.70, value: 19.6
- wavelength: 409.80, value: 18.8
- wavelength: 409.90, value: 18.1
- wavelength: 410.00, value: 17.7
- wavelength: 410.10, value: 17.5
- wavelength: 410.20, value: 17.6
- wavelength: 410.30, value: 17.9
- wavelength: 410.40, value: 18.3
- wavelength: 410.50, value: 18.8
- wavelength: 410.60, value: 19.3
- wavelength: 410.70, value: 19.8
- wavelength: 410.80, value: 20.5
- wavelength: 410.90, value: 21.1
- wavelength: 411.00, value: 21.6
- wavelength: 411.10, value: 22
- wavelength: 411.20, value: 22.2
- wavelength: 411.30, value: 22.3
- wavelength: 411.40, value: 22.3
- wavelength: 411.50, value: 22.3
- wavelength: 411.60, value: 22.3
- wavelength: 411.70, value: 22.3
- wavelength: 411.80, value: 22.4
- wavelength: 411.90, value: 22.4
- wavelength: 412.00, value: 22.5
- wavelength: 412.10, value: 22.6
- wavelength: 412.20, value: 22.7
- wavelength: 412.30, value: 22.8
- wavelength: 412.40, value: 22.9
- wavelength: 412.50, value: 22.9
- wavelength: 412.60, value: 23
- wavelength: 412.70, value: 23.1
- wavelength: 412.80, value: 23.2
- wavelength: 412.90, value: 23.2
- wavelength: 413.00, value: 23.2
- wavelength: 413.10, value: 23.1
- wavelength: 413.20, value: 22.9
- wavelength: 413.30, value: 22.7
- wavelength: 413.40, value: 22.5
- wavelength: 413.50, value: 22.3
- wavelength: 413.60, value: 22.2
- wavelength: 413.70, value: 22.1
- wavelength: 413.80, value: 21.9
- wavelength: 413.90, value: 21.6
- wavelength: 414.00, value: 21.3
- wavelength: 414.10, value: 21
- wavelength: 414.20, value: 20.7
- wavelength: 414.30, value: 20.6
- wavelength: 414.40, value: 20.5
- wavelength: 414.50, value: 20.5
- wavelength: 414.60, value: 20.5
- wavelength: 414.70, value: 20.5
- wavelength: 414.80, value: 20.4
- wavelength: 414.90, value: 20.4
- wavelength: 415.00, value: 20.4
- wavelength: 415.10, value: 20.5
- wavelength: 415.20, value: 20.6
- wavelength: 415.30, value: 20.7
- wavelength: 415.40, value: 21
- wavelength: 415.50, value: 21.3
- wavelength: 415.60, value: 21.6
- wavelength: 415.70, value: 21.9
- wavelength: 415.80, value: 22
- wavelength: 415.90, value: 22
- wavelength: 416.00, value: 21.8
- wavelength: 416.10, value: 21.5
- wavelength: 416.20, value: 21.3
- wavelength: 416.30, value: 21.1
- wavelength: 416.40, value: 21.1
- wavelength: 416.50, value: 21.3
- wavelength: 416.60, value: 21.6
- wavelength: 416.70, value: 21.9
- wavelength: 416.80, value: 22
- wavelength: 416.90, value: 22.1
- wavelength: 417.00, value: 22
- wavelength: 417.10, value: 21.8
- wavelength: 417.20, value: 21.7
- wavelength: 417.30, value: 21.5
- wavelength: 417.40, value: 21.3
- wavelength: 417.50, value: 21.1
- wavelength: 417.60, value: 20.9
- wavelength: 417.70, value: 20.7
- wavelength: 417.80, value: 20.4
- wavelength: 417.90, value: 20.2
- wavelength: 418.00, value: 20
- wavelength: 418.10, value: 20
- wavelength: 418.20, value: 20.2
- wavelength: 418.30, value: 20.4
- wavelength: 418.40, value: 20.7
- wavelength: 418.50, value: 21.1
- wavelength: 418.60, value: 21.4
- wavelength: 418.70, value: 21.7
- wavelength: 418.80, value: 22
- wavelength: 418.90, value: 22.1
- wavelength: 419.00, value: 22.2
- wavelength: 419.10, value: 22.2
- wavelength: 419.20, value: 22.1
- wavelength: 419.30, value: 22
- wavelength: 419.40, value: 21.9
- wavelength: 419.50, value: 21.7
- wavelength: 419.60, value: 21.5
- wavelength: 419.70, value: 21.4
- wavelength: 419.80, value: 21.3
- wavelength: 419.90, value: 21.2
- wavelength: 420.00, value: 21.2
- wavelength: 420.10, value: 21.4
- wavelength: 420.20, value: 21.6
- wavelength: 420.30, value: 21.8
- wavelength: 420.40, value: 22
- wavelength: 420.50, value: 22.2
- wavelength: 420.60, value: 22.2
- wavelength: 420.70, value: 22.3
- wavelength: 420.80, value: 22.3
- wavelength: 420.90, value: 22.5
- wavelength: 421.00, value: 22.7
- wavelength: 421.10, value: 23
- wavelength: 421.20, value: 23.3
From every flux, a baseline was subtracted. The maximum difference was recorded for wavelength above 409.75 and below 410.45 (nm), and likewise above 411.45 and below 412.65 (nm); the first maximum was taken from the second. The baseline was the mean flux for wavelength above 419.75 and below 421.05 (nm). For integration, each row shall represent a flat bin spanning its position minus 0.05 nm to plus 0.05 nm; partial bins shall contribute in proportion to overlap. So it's 4.2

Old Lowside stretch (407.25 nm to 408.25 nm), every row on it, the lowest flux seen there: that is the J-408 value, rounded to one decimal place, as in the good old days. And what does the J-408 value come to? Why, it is 21.8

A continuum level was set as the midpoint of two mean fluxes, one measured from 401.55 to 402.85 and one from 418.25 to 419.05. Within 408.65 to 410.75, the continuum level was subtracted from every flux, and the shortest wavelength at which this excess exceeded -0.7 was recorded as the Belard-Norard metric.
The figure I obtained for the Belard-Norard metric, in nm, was 408.70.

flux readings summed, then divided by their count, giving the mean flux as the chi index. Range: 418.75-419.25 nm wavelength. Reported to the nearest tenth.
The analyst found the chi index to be 22.1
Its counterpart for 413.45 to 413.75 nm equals 22.2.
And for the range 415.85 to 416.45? 21.5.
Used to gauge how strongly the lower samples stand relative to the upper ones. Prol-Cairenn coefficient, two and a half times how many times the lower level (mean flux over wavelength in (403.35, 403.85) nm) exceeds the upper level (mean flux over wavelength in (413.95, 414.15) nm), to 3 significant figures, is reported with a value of 2.61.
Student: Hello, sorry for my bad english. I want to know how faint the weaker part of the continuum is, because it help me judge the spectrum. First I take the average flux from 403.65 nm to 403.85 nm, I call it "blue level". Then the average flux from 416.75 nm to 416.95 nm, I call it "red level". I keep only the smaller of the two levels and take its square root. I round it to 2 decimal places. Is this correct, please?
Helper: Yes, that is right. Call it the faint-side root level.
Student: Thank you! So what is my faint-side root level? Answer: 4.70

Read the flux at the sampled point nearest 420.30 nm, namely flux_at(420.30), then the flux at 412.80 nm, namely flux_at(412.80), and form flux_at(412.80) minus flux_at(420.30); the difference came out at 1.4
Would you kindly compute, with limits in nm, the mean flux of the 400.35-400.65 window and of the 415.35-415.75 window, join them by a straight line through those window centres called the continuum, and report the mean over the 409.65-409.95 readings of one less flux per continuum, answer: 0.14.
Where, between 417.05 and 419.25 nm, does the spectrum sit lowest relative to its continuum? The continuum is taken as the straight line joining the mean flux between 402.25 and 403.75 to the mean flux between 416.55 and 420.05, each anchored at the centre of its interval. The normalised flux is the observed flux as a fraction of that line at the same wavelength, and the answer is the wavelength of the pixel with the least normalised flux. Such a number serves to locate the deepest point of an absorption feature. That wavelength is 418.00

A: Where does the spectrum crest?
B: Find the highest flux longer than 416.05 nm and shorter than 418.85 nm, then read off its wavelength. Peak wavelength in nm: 416.90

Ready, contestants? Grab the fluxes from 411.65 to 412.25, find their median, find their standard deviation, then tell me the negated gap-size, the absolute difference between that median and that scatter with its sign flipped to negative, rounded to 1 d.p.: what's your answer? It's -22.3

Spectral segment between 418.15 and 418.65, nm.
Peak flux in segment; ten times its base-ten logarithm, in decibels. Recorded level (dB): 13.3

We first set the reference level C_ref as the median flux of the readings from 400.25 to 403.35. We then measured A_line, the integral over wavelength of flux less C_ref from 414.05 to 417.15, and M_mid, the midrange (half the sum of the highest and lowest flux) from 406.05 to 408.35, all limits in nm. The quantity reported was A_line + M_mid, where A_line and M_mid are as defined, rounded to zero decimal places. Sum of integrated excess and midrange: 18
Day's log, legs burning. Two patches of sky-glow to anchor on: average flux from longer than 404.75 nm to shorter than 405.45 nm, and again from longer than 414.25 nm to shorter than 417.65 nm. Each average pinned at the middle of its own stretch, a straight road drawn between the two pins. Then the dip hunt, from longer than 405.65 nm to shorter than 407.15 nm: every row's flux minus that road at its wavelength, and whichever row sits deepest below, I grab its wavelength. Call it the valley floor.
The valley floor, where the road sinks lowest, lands 405.70 nm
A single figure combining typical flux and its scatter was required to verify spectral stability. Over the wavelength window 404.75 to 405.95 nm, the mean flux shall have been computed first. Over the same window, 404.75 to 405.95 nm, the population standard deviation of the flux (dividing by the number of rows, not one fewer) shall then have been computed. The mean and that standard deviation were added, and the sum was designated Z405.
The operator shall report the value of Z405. 21.5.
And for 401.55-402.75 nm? 23.0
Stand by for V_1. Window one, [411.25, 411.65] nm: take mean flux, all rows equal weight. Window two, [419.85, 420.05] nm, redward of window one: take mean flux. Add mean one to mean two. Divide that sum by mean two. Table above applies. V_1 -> 2.05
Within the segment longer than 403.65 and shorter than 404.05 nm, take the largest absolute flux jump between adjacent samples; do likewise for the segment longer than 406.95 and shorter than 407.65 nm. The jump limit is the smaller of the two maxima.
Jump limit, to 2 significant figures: 0.30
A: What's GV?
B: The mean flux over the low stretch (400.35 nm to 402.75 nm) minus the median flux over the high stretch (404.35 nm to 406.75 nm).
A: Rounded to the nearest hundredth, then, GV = 1.26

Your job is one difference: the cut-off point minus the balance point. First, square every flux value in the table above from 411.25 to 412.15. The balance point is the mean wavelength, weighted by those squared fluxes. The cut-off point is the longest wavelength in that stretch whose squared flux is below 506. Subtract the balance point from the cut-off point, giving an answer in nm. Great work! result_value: 0.20 nm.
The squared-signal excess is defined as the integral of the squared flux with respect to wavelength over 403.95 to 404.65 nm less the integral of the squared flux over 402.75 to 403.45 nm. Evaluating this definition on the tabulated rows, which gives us 52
